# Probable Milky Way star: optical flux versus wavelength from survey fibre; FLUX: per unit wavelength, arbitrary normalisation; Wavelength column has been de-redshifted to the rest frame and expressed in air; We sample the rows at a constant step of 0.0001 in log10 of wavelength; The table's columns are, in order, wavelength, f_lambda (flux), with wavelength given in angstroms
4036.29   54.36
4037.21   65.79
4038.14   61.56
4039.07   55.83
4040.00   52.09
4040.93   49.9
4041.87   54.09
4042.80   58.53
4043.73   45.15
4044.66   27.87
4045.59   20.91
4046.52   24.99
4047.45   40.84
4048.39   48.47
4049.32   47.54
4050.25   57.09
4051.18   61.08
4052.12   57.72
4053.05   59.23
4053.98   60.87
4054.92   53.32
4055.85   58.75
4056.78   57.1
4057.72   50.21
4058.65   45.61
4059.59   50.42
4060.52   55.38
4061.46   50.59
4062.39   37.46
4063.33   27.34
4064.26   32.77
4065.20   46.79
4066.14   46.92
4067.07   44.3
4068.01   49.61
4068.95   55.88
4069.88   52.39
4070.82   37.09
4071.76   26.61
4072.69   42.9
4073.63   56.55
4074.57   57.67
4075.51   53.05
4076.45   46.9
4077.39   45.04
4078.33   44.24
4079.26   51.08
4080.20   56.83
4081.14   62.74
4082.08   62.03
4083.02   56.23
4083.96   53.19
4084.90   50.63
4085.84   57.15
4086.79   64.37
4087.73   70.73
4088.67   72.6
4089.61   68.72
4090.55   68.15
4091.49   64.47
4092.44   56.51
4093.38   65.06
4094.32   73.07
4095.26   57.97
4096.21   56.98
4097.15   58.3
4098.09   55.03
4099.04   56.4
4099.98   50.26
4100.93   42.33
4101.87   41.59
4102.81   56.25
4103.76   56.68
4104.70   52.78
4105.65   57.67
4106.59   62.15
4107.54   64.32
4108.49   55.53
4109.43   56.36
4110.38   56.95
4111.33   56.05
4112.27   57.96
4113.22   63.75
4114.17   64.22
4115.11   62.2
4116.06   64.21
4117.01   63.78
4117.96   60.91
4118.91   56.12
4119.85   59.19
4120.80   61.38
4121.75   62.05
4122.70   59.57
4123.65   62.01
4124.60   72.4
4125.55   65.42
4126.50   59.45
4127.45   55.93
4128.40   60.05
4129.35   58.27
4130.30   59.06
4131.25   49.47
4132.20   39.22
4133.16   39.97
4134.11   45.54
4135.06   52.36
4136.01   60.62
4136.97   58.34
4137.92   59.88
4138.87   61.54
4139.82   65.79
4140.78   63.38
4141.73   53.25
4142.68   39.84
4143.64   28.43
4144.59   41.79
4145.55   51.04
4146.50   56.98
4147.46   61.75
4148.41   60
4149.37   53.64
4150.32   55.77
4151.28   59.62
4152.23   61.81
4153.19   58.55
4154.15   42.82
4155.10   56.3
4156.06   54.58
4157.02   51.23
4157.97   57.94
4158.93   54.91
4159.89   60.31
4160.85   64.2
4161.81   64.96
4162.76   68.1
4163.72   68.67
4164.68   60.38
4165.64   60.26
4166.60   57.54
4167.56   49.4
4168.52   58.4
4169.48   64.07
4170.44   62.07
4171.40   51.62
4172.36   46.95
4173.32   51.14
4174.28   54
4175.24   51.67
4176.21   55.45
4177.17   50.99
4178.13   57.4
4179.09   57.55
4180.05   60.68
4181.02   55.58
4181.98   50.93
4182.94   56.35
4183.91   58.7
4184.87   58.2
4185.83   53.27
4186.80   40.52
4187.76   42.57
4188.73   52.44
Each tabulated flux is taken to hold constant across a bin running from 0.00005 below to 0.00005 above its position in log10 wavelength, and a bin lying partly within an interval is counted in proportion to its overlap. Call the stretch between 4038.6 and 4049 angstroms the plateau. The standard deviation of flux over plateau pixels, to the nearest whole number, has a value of 13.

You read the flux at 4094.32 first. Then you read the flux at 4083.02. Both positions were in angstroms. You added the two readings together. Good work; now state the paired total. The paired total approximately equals 129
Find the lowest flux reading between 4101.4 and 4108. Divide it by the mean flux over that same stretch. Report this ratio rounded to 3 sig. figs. 0.744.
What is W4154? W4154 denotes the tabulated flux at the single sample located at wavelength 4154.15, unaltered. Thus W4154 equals 42.82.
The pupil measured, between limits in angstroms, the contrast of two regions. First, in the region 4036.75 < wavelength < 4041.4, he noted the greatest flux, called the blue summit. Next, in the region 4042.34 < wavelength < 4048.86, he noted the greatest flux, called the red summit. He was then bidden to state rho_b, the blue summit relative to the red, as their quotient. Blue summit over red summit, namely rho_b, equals 1.12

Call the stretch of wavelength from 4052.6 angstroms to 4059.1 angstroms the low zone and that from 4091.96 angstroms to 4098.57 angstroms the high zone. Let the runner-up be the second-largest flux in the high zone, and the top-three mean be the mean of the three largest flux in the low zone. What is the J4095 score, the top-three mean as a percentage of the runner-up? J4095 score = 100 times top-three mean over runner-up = 92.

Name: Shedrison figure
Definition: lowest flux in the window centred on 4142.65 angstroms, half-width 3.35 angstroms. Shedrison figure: 28.43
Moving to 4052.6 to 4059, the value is 45.61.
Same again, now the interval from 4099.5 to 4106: 41.59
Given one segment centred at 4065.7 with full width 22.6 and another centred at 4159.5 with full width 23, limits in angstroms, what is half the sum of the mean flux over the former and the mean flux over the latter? 53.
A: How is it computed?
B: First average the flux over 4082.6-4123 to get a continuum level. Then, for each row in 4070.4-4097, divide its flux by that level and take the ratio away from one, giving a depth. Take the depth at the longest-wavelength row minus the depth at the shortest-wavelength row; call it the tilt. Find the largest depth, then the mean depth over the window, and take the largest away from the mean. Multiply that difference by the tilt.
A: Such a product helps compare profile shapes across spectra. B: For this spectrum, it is 0.17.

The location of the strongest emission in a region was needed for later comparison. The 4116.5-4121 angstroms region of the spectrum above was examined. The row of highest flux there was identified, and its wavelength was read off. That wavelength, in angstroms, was 4117.01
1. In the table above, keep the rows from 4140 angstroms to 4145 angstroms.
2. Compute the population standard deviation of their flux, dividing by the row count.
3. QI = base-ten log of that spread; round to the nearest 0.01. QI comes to 1.08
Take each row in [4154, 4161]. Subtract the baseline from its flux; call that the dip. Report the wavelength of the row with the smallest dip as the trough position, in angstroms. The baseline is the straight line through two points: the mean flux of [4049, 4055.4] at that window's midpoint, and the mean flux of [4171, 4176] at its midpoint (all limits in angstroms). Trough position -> 4154.15 angstroms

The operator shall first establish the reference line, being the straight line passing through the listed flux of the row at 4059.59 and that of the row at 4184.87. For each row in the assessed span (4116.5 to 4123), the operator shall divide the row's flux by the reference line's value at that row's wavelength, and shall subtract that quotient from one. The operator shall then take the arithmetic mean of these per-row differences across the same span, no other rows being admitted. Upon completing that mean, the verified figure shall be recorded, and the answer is -0.12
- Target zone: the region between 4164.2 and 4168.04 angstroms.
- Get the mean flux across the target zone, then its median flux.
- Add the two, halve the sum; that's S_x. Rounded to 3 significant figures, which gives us 57.9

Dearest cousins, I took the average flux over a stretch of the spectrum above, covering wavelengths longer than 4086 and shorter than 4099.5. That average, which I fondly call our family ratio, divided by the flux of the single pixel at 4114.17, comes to 0.99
